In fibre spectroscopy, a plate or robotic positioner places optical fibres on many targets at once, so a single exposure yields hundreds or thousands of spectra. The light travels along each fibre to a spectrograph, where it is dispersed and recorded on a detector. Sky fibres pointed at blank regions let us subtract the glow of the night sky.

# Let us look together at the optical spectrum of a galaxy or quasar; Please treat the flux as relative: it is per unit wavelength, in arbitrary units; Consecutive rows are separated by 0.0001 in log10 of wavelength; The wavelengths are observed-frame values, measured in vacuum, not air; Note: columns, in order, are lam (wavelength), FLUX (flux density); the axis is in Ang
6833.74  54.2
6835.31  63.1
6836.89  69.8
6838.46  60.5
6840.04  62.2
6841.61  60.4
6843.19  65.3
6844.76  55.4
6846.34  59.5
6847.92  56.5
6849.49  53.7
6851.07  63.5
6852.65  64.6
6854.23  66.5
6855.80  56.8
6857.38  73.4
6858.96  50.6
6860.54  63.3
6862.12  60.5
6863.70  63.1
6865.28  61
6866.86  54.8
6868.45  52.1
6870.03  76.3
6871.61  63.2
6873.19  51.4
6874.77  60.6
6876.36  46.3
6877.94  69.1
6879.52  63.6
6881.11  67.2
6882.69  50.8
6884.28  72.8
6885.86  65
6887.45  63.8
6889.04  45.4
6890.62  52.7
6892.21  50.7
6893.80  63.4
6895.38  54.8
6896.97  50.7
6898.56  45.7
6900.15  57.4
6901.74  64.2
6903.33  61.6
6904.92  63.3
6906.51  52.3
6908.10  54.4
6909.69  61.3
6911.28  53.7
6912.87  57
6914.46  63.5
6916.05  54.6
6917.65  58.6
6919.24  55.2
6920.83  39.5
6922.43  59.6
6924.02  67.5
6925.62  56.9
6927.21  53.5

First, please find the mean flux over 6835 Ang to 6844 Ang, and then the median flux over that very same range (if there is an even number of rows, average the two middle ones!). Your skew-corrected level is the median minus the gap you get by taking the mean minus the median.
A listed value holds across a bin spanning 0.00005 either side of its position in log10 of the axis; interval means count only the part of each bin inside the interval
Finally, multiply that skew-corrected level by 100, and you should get 6175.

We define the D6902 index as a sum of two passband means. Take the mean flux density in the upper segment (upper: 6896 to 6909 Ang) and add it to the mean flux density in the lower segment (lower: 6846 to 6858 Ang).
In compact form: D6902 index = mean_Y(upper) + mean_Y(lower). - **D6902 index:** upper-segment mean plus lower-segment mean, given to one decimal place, 118.0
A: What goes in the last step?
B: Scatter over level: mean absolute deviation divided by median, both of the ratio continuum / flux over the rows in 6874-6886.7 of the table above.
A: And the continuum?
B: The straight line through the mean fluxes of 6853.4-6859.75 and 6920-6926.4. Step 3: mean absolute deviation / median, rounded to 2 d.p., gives 0.14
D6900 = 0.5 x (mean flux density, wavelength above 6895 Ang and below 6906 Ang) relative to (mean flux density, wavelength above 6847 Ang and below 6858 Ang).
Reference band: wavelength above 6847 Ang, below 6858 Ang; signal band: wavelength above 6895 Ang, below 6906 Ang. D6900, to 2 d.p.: 0.46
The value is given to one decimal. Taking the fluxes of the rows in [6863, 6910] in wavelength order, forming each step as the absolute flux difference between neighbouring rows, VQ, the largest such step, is 24.2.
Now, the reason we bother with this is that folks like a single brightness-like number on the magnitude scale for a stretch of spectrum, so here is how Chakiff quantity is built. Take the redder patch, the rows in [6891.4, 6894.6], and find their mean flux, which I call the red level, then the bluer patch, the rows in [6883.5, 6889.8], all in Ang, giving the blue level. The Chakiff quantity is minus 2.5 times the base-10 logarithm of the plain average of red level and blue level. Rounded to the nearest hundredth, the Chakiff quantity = -4.43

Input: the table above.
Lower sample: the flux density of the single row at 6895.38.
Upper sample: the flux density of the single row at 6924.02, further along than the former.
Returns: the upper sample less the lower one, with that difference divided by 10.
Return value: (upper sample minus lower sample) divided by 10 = 1.3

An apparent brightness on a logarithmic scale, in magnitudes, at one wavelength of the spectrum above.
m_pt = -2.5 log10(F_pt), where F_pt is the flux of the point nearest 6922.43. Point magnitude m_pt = -4.44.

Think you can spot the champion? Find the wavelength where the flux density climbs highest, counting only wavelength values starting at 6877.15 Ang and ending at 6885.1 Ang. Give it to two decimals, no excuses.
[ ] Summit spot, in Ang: 6884.28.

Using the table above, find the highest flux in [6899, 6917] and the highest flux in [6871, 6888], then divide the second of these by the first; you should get 1.13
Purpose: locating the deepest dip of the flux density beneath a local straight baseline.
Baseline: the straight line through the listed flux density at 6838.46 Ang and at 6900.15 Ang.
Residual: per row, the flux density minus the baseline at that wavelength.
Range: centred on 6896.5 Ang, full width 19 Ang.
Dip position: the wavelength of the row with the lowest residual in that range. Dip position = 6889.04 Ang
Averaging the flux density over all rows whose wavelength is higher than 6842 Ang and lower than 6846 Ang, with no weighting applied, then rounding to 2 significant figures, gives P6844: 60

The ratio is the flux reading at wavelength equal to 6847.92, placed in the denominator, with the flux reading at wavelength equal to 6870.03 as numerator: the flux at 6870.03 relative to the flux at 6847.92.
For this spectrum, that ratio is 1.35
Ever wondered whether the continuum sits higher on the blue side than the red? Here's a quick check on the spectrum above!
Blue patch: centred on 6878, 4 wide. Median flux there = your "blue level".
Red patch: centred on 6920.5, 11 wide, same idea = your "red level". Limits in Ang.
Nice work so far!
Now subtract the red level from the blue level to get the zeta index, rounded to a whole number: 7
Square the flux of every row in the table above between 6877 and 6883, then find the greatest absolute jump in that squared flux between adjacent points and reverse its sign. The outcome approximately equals -1935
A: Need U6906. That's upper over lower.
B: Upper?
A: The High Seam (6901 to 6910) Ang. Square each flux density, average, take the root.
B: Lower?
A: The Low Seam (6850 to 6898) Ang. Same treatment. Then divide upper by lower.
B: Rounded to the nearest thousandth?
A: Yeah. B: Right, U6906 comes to 0.987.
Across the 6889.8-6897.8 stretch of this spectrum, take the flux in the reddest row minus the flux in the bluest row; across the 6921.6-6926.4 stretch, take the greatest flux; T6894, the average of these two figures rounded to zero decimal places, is 33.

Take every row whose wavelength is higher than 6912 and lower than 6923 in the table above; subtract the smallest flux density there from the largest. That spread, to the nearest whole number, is 24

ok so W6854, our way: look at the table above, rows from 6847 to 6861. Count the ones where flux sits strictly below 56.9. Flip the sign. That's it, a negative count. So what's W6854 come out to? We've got -4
